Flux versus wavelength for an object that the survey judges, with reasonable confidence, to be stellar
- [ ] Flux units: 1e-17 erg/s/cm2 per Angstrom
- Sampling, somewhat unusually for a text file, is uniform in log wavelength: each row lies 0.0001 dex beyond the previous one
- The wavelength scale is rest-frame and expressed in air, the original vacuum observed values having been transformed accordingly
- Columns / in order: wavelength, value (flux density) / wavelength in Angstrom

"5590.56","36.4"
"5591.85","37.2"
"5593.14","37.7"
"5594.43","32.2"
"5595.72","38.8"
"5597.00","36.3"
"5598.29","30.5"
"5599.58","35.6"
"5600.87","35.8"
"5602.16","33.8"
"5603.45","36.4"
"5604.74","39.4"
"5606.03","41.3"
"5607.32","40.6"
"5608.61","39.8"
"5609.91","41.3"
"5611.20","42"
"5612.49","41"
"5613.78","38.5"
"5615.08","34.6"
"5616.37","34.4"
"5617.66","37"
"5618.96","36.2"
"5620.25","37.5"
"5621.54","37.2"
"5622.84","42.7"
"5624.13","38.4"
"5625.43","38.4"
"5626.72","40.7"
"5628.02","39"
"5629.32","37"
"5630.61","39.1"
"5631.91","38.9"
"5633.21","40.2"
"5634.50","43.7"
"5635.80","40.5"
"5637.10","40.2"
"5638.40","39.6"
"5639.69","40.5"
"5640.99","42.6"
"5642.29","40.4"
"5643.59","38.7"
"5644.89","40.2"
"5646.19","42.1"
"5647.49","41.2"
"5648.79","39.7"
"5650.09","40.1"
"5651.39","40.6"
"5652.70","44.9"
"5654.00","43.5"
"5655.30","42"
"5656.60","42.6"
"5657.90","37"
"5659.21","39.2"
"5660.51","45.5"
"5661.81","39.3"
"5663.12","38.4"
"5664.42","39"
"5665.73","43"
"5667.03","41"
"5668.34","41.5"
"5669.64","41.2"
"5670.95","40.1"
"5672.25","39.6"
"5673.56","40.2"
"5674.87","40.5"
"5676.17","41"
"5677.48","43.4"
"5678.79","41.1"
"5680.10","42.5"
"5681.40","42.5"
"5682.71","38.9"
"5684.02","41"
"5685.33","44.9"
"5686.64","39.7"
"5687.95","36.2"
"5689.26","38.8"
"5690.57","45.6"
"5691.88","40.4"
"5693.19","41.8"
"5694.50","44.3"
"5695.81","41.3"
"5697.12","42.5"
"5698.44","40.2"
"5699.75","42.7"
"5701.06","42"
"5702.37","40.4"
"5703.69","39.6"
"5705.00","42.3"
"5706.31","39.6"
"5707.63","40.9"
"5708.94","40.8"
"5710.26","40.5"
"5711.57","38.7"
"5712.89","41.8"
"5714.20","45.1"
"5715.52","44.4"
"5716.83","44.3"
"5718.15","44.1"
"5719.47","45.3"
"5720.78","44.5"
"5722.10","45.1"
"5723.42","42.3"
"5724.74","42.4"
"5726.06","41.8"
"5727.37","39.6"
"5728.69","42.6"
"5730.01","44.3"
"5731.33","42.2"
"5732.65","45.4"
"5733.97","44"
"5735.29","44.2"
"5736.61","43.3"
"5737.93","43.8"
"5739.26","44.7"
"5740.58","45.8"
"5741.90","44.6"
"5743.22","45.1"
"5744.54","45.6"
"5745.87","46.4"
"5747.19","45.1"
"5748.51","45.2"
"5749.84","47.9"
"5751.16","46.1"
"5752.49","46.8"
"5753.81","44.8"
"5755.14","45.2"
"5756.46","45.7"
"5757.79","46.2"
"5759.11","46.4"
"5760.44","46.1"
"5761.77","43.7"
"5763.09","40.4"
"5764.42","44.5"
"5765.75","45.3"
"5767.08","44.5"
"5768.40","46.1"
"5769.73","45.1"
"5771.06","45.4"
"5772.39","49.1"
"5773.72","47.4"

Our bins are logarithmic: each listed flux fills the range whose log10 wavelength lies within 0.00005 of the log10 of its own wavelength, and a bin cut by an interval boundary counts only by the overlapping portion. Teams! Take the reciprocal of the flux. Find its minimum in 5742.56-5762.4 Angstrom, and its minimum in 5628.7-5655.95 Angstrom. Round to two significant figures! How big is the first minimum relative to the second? 0.94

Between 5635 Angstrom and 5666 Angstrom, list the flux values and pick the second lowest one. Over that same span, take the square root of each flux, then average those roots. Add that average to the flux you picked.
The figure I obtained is 44.8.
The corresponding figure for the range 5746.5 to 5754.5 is 51.9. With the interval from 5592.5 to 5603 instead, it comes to 38.1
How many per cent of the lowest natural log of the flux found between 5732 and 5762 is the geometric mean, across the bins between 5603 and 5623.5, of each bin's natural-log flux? 97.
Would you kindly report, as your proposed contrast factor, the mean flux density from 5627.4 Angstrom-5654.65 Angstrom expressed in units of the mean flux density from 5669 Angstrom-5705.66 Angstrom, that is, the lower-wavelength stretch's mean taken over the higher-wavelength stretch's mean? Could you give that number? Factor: 0.98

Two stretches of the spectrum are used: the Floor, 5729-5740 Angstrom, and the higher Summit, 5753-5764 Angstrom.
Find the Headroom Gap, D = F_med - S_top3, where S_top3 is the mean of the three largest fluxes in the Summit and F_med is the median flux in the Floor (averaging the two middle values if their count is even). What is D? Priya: -2.1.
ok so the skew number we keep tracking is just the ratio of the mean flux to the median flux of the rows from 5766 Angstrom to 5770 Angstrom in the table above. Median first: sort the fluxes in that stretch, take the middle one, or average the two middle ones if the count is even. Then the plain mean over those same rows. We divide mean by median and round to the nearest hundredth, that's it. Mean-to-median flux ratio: 1.00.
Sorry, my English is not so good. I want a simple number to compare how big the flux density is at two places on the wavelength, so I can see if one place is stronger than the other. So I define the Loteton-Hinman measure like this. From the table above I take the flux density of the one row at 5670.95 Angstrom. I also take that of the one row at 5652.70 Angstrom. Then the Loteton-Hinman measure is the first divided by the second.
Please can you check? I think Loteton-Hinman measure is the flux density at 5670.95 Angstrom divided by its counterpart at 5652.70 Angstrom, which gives 0.89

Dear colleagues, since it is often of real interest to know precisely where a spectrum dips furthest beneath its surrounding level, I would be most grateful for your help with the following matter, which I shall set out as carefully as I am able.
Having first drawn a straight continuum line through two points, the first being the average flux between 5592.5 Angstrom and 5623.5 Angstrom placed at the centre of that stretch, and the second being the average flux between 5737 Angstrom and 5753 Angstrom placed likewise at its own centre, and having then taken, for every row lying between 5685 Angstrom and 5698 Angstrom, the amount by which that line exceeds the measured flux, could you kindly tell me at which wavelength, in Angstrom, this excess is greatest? 5687.95 Angstrom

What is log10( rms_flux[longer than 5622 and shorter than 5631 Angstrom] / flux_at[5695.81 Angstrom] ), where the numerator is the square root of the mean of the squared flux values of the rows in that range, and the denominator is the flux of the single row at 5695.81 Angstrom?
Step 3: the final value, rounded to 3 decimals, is -0.021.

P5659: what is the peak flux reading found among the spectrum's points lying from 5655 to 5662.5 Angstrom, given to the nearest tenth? 45.5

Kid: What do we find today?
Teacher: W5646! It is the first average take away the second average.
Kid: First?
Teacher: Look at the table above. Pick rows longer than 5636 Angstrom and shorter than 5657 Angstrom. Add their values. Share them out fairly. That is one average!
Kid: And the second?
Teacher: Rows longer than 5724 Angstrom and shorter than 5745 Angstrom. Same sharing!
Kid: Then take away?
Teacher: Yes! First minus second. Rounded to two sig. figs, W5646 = -2.5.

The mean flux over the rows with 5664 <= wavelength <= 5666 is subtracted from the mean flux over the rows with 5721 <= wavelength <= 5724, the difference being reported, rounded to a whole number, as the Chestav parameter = 3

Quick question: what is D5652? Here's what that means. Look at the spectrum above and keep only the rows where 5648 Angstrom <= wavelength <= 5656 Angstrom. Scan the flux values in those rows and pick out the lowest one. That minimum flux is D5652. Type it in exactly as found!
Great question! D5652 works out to 39.7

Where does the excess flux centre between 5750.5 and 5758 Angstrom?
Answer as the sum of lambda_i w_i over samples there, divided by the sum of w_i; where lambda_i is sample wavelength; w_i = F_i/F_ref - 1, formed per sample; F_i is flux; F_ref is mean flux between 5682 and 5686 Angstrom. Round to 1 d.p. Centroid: 5754.4 Angstrom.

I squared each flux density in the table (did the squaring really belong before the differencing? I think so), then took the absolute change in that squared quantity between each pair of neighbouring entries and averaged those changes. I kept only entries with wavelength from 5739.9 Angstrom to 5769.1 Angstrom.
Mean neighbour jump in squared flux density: 113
